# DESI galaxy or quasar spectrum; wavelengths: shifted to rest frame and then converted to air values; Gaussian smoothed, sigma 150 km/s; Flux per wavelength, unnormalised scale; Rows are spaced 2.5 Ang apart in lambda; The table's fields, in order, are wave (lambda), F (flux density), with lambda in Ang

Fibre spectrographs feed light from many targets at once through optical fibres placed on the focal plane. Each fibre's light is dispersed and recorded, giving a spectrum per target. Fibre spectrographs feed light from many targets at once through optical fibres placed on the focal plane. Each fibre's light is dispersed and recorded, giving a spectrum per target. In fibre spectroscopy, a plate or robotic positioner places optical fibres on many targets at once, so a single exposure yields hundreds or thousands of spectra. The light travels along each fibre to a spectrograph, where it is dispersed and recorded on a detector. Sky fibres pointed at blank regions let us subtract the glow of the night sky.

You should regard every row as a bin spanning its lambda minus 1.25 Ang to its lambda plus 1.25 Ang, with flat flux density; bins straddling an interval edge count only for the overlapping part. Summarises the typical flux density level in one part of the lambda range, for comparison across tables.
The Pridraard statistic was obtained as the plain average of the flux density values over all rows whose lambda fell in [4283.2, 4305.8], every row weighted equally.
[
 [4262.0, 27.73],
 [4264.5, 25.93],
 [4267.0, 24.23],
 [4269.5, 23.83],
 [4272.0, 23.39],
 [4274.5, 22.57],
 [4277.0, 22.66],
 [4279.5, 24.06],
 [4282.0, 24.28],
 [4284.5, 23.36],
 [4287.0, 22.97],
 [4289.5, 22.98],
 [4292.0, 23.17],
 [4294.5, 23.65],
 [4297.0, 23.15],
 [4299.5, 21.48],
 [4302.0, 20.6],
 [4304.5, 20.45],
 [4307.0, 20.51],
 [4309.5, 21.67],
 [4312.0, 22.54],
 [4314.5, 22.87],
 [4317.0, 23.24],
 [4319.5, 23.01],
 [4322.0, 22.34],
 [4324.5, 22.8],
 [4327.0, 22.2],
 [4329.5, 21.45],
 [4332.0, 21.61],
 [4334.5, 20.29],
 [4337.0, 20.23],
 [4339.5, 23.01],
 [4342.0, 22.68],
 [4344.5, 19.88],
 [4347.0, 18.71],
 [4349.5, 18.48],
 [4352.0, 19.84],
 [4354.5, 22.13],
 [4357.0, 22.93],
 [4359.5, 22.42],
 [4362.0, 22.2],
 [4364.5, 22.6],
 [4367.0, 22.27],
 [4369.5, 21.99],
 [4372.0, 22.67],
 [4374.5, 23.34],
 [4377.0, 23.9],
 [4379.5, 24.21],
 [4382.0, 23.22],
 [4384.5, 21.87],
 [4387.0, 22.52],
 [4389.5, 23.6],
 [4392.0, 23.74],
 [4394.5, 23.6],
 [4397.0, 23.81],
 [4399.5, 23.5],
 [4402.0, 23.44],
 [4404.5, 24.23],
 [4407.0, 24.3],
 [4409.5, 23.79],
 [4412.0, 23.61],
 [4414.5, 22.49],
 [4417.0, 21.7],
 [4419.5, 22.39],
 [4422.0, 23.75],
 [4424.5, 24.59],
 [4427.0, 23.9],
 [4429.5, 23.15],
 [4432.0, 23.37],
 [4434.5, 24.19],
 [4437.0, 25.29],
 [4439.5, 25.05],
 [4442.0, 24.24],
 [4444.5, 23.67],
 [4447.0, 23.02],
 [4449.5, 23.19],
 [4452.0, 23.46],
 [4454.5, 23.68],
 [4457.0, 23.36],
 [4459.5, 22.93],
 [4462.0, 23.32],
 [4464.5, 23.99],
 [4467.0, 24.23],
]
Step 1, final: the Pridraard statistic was 22.4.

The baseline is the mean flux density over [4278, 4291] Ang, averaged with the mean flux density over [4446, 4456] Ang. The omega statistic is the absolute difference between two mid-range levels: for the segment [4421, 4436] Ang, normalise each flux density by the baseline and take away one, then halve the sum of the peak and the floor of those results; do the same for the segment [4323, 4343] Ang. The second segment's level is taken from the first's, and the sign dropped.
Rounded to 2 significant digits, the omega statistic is 0.096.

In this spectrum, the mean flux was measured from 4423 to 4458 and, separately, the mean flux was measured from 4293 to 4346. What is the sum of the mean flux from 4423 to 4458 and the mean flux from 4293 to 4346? 45.8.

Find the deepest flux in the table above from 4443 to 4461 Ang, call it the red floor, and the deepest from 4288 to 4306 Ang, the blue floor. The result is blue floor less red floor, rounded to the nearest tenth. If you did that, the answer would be -2.5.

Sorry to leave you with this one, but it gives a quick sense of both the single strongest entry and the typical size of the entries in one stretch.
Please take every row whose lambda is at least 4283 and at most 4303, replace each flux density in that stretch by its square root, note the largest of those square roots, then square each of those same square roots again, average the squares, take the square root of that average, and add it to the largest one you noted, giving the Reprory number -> 9.62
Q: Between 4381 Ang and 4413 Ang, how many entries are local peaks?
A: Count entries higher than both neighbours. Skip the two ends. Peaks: 3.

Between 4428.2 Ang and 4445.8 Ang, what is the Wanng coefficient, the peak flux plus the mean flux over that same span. 49.4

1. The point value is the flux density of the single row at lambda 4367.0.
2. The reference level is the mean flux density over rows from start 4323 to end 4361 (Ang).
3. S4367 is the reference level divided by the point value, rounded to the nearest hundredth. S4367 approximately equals 0.95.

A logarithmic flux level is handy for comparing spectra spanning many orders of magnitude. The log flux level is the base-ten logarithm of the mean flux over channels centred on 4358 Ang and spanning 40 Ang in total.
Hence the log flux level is 1.34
